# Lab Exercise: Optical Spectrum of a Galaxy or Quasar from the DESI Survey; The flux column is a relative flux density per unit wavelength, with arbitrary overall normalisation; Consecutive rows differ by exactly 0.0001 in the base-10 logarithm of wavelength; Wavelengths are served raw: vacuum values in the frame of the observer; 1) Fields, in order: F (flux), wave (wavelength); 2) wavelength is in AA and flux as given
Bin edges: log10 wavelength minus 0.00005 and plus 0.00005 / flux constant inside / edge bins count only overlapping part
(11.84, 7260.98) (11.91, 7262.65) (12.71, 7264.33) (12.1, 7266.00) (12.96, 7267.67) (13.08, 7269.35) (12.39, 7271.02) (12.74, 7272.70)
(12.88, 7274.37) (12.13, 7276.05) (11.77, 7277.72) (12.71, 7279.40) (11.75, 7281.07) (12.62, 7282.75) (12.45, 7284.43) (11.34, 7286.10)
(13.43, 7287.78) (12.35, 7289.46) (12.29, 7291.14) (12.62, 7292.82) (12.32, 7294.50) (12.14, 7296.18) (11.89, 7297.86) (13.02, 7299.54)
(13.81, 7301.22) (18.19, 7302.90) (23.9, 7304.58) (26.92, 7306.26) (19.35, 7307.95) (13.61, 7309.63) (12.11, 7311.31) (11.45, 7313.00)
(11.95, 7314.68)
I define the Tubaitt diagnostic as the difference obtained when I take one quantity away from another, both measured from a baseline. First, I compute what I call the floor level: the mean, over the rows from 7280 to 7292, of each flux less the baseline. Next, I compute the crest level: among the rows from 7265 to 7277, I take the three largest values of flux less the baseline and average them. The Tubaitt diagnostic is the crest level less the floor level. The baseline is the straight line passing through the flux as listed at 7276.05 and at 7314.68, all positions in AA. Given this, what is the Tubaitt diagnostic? 0.6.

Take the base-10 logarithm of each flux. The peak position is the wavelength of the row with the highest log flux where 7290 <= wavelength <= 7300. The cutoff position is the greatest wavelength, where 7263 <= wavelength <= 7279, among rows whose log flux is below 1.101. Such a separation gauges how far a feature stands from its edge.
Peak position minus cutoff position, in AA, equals 21.8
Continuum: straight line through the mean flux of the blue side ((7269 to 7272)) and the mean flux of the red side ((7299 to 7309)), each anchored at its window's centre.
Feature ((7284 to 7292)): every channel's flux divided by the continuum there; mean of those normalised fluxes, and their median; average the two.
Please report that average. 0.76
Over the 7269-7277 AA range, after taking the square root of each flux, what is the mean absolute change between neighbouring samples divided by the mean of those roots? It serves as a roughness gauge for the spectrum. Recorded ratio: 0.019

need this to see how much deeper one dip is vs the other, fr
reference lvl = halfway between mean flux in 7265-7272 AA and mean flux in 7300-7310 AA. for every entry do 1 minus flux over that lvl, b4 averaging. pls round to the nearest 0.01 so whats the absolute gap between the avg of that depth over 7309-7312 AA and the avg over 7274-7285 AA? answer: 0.03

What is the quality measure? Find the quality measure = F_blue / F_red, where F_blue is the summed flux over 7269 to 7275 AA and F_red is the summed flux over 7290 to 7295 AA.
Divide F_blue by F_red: 1.4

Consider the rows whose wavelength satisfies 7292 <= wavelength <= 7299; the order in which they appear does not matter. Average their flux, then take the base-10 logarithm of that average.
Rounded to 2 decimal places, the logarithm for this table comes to 1.09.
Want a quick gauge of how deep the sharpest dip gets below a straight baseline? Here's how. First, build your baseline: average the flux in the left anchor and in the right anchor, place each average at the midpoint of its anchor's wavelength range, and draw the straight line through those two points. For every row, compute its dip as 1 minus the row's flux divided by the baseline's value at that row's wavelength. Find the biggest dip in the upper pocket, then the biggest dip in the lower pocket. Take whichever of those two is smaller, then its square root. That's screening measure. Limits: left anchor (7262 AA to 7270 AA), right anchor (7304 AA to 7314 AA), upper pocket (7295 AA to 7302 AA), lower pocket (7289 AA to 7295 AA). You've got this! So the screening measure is 0.48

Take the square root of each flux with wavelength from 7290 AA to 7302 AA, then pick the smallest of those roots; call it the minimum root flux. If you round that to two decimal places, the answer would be 3.45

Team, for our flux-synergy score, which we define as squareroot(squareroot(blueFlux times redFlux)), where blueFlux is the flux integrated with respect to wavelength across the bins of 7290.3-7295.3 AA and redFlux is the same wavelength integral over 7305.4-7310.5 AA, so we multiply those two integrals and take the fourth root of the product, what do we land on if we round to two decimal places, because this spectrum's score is 8.91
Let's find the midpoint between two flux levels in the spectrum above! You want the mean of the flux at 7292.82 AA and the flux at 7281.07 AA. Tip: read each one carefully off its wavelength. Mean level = 12.2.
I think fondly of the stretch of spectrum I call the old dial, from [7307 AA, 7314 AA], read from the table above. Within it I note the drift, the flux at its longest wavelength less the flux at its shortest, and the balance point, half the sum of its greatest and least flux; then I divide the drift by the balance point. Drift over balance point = -0.51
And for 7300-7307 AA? 0.64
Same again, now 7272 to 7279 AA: -0.08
